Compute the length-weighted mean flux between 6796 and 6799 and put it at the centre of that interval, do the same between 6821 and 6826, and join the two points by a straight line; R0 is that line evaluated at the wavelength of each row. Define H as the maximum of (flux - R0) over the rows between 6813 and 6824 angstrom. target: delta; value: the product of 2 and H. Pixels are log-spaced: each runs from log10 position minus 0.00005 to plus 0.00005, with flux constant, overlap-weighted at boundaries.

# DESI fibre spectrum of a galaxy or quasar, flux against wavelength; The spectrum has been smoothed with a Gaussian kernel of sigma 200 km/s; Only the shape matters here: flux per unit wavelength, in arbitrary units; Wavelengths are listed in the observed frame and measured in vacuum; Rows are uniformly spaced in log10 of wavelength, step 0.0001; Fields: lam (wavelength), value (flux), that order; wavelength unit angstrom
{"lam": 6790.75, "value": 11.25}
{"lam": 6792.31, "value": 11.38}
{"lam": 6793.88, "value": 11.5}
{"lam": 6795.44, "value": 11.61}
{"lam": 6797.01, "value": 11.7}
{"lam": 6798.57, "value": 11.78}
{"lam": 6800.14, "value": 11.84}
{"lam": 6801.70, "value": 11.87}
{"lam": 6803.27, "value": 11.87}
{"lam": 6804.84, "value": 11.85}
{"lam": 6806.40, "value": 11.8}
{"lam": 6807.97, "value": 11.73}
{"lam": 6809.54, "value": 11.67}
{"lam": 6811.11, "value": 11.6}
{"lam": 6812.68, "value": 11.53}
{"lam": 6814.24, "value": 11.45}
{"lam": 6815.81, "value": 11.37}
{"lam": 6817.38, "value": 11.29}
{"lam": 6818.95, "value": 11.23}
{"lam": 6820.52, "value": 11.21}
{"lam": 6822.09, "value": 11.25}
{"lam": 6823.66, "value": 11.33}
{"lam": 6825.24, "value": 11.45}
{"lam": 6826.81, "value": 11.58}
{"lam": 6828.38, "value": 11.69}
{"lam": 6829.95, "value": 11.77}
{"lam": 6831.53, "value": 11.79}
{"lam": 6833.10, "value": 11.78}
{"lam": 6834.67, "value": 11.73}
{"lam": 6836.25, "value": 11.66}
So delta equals 0.03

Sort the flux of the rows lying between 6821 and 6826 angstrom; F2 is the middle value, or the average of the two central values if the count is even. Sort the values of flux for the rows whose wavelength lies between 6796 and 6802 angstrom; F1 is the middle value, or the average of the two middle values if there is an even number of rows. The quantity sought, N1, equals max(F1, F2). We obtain 11.8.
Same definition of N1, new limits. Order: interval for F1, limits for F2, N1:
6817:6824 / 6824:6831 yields 11.6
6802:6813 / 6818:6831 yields 11.7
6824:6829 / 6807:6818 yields 11.6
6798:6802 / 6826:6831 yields 11.8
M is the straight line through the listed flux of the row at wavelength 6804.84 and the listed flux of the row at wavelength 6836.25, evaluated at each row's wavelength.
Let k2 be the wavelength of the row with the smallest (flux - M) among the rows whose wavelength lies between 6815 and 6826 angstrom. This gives 6820.52 angstrom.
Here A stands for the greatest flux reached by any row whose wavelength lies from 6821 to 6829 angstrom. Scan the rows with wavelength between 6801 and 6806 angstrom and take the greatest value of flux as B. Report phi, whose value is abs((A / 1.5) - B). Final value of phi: 4.08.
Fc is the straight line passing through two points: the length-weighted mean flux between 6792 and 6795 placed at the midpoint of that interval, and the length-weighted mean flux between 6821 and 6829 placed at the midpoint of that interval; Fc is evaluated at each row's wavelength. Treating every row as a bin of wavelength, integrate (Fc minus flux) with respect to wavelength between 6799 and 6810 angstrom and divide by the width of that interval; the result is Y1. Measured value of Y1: -0.35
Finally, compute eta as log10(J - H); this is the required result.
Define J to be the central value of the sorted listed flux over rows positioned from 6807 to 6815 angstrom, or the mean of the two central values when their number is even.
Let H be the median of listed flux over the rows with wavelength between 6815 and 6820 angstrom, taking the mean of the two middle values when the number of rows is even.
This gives -0.5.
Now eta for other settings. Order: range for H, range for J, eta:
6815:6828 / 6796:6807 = -0.3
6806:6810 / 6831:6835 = -1.3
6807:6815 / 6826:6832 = -0.9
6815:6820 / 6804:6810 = -0.3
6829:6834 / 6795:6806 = -1.2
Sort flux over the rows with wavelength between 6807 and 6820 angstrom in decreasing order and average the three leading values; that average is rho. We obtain 11.7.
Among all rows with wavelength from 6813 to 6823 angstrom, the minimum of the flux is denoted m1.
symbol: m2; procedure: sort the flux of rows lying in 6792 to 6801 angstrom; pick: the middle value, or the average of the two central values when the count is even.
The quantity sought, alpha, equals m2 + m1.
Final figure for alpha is 22.9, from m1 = 11.21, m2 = 11.7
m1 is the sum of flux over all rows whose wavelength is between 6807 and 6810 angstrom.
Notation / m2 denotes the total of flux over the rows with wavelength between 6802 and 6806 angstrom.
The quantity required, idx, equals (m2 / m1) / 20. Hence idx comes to 0.0507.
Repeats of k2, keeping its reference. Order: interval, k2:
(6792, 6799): 6792.31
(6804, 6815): 6814.24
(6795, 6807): 6795.44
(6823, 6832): 6823.66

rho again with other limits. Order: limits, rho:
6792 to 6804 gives 11.9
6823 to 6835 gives 11.8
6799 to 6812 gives 11.9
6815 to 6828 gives 11.5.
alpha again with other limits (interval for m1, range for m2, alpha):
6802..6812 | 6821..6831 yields 23.1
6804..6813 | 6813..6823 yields 22.8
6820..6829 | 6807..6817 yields 22.8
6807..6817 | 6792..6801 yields 23.0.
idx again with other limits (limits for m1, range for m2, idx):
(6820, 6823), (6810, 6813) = 0.0515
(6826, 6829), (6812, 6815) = 0.0494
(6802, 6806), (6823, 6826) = 0.0480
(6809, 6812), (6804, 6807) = 0.0508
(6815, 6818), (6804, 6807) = 0.0522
